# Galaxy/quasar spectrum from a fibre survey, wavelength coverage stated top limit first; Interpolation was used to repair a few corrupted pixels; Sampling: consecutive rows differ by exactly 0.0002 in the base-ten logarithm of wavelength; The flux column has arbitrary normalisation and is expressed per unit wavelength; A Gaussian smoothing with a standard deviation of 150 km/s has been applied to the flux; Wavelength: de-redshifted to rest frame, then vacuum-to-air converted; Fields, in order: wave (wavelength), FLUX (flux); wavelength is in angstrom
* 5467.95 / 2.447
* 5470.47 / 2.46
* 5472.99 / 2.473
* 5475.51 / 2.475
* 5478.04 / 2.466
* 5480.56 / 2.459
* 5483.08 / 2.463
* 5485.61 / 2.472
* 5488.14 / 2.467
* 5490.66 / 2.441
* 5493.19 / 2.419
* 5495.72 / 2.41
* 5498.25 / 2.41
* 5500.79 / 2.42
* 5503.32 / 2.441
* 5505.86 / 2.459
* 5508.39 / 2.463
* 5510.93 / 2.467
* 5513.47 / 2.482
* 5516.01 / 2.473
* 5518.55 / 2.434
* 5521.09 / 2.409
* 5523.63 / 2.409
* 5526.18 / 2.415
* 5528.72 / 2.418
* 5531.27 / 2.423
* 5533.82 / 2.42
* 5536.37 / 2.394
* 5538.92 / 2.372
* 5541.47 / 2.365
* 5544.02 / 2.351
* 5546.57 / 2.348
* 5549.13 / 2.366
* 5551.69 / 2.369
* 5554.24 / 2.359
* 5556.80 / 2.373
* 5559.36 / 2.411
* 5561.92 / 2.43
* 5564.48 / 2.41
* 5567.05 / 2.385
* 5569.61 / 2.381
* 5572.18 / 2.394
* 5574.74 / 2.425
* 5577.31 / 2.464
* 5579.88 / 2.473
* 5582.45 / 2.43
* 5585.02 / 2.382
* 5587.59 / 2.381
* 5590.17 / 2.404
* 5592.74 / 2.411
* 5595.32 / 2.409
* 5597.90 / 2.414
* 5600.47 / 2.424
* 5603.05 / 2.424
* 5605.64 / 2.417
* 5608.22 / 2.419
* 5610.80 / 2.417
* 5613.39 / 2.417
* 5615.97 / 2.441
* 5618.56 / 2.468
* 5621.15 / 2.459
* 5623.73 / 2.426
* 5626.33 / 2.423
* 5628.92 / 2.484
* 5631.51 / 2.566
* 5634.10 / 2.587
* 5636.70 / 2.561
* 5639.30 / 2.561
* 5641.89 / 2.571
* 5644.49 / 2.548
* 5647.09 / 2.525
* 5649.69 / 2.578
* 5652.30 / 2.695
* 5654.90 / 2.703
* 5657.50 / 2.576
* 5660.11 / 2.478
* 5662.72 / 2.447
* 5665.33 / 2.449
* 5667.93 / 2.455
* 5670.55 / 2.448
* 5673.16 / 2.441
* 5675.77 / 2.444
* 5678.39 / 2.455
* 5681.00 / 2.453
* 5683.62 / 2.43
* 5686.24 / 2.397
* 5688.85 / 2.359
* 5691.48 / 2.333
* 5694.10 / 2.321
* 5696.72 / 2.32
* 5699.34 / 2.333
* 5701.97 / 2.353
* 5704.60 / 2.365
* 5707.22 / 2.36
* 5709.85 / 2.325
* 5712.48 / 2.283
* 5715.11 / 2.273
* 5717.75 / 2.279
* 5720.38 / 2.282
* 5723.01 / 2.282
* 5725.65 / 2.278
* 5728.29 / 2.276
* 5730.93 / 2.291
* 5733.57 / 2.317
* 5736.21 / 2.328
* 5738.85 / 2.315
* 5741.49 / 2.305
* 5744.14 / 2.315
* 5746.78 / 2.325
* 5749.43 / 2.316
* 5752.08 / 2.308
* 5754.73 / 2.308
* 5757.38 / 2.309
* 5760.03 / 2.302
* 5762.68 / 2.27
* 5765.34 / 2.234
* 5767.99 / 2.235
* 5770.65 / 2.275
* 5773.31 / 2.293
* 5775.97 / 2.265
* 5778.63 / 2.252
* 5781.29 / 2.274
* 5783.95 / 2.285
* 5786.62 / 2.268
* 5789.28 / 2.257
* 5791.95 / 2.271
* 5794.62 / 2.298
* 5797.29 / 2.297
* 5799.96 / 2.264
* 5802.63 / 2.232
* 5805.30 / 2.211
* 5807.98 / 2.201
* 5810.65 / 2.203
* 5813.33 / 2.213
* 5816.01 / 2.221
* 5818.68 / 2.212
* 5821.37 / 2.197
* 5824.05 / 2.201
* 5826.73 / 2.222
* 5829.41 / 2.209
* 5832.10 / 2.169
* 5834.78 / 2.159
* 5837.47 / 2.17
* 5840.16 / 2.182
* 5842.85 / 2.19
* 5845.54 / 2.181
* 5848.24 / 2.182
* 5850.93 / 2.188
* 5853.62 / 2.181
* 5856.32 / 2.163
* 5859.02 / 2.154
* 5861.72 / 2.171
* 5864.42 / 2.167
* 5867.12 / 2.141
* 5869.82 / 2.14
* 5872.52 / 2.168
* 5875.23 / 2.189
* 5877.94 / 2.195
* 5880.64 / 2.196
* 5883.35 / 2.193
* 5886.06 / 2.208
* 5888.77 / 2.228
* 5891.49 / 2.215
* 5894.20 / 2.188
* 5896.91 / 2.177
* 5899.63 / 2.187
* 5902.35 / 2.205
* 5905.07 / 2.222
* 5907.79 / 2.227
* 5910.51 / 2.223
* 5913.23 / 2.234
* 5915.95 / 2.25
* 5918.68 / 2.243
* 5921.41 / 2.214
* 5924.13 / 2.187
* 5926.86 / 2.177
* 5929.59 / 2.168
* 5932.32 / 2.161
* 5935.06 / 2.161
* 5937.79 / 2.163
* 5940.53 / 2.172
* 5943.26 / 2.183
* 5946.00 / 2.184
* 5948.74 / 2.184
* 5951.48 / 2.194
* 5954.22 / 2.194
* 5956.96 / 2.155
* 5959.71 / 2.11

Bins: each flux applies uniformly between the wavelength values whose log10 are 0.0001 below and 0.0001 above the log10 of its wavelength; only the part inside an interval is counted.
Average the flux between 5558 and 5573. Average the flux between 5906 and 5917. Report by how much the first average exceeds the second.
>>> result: 0.17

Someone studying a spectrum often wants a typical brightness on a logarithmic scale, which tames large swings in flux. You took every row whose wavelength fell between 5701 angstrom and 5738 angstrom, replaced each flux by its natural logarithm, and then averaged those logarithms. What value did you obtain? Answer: 0.84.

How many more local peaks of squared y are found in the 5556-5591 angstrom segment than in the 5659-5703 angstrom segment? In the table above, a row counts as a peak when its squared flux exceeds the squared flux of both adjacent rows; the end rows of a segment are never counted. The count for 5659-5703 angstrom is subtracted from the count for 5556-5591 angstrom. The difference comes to 0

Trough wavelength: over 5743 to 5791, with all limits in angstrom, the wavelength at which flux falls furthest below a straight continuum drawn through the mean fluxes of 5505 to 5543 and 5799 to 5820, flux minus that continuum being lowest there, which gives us 5765.34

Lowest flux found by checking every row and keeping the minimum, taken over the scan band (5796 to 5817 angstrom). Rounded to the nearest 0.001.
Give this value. 2.201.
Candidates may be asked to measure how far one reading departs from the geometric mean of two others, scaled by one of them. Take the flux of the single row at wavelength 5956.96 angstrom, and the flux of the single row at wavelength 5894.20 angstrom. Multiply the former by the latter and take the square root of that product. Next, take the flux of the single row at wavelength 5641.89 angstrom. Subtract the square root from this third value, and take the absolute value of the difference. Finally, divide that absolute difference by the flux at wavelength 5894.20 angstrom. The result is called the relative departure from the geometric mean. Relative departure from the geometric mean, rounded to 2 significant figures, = 0.18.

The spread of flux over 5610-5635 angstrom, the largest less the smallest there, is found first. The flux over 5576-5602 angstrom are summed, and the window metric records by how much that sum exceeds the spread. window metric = 24.0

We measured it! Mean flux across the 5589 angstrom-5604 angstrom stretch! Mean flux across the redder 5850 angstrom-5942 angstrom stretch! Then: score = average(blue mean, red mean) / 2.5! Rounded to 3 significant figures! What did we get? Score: 0.921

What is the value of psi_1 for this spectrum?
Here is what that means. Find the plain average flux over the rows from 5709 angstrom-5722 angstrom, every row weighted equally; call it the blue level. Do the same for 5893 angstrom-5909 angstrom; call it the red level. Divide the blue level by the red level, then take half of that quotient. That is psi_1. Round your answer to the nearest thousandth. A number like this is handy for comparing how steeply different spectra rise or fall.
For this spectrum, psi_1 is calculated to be 0.520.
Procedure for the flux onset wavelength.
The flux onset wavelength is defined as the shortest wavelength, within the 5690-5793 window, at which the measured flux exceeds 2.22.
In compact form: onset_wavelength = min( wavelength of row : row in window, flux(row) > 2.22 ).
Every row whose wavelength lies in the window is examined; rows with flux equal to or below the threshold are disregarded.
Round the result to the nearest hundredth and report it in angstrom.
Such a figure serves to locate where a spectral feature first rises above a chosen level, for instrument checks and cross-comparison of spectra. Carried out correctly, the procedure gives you 5691.48 angstrom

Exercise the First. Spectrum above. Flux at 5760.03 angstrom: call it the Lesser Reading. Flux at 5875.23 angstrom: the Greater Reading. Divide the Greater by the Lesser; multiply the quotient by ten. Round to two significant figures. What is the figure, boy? 9.5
